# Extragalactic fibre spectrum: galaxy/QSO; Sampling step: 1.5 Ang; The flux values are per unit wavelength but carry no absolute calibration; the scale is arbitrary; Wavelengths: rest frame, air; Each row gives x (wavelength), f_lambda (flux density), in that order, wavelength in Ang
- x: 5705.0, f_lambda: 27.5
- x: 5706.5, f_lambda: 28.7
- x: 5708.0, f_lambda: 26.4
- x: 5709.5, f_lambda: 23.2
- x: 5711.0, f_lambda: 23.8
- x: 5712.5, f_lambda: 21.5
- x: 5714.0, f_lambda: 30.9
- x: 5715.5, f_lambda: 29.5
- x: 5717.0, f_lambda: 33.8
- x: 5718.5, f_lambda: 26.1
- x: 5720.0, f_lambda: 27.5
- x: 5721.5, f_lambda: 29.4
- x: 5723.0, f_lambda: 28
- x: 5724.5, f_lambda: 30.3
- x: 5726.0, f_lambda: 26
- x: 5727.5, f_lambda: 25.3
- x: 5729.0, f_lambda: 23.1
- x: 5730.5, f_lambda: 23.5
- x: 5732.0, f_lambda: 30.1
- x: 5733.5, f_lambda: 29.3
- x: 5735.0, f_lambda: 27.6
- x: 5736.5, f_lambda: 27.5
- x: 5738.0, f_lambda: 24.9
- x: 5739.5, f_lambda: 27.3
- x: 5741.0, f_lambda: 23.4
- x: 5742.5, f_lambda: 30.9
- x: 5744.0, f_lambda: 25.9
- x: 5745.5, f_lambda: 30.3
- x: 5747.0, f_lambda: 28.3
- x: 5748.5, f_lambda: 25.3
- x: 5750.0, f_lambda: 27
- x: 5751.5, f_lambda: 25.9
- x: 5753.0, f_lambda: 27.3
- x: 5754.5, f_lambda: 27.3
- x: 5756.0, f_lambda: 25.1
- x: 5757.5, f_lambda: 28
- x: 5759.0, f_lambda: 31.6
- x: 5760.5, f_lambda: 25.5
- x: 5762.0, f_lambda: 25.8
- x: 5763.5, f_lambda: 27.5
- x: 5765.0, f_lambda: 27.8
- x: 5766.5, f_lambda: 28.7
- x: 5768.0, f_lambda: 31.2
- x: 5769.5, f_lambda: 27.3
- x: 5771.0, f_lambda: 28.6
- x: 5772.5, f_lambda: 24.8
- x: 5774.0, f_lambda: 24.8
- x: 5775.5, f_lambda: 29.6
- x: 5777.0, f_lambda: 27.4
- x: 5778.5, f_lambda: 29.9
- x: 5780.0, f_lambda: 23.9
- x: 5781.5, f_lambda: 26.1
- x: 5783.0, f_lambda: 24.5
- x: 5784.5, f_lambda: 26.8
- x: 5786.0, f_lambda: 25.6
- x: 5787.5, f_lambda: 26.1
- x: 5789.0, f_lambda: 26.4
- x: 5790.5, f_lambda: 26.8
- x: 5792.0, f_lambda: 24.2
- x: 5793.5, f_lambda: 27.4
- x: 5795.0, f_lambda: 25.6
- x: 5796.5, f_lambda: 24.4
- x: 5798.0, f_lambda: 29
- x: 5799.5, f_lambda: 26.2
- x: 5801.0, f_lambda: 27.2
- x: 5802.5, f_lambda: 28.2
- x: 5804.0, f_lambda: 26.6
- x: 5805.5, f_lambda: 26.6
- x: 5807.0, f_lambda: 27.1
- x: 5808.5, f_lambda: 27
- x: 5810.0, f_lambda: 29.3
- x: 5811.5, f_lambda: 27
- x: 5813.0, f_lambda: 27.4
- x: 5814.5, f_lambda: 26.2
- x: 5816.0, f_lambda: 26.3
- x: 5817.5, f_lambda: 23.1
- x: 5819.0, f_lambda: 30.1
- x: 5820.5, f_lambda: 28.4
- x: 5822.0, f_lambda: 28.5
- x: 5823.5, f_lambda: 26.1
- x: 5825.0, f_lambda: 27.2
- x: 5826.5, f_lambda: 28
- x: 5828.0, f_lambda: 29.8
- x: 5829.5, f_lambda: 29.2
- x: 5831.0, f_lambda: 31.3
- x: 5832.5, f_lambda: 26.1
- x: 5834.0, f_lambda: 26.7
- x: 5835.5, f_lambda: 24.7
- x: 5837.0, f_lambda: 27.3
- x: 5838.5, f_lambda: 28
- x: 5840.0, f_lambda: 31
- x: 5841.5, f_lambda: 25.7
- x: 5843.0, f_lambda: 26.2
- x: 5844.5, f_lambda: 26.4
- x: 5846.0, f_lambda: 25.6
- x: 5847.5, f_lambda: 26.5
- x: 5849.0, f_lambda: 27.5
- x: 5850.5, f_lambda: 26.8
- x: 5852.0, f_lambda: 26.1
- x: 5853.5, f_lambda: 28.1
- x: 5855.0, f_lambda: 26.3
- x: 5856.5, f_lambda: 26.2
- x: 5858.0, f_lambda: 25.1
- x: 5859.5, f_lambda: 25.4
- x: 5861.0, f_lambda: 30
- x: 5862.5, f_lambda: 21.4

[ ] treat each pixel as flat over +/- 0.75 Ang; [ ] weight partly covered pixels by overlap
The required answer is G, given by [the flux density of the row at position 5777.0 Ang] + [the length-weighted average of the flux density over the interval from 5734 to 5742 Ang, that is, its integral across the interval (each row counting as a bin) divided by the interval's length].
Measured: 54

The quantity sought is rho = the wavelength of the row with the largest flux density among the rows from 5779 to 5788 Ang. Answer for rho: 5784.5 Ang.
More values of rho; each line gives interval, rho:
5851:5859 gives 5853.5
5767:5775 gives 5768.0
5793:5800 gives 5798.0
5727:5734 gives 5732.0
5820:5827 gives 5822.0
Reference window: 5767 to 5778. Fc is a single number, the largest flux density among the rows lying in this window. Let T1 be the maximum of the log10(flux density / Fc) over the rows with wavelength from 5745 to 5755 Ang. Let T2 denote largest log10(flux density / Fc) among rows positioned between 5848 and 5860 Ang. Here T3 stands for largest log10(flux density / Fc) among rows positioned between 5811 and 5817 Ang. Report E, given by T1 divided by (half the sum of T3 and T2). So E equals 0.2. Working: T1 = -0.013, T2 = -0.05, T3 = -0.06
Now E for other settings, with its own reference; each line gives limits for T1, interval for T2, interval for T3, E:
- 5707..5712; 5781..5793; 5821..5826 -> 1.4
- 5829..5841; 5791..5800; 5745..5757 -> -0.1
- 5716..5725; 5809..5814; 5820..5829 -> -1.5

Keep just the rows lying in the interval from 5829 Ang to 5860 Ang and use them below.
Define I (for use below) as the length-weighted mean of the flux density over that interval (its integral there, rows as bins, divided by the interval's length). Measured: 27.0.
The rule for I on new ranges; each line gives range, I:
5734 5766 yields 27.2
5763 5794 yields 26.9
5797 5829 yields 27.4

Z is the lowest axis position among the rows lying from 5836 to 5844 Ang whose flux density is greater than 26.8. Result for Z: 5837.0 Ang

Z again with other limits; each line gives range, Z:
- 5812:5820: 5813.0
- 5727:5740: 5732.0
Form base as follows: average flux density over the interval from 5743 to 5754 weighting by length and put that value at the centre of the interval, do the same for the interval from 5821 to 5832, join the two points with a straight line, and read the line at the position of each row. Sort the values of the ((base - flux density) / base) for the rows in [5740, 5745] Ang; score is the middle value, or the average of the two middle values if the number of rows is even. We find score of 0.046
